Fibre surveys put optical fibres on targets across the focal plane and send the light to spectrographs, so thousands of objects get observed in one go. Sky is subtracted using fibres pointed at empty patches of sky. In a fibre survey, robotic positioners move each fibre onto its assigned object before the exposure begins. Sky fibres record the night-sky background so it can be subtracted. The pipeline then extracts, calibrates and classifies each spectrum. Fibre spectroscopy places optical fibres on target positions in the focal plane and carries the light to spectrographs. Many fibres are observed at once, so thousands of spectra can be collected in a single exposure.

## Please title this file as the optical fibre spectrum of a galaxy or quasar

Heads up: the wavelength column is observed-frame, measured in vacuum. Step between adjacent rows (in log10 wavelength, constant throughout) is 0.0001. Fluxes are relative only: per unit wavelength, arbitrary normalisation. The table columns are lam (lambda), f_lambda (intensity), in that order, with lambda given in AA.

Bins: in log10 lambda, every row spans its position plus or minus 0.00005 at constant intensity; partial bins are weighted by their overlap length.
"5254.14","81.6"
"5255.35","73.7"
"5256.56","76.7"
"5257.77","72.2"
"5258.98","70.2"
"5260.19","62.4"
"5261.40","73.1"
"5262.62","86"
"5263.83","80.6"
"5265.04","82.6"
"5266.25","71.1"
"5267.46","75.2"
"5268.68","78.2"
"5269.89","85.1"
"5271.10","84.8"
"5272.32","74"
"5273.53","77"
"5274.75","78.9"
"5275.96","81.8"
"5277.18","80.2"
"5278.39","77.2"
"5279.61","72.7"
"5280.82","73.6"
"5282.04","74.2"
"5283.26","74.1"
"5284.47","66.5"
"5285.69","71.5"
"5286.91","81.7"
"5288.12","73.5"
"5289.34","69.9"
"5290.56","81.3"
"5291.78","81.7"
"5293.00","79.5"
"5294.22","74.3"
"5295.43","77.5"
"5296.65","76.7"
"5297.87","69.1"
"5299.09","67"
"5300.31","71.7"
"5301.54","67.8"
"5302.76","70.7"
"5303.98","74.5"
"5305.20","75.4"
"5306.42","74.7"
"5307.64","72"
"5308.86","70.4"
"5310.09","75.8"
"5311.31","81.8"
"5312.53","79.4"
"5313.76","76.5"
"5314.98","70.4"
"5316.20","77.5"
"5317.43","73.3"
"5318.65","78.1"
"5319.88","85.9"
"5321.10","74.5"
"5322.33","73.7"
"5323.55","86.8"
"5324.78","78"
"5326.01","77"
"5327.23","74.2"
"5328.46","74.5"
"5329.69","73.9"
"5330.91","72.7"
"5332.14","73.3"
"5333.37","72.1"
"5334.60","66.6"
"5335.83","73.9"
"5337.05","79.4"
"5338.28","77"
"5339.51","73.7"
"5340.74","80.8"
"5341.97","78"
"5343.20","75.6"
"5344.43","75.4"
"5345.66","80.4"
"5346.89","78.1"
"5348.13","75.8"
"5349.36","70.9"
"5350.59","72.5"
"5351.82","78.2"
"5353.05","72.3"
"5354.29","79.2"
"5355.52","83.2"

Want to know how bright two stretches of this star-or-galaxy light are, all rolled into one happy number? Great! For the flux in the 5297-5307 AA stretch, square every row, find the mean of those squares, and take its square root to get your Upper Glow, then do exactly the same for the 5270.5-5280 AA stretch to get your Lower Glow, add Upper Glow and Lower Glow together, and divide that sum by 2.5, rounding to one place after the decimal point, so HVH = 59.9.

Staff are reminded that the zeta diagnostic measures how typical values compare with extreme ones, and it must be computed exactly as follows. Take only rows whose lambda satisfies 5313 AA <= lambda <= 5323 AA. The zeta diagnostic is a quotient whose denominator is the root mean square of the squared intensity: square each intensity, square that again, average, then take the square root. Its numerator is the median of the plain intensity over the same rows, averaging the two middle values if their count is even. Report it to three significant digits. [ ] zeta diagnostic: 0.0129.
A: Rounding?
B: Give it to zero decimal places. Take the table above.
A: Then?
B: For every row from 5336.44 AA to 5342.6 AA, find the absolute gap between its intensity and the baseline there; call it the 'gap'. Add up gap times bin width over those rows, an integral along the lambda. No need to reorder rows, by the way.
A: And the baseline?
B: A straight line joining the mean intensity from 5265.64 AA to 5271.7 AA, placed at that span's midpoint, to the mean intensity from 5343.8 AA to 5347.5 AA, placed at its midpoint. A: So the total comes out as 12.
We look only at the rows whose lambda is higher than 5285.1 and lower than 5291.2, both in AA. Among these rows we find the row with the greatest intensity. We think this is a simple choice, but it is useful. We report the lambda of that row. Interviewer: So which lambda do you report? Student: 5286.91 AA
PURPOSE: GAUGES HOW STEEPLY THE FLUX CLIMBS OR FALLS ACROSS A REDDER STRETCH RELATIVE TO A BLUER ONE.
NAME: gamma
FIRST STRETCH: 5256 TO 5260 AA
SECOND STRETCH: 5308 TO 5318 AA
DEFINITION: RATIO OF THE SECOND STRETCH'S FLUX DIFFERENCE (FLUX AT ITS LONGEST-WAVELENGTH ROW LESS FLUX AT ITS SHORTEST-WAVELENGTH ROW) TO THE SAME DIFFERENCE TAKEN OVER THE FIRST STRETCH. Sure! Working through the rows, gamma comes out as -0.45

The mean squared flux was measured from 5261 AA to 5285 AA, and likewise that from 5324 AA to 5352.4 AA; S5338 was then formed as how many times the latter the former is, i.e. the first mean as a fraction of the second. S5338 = 1.06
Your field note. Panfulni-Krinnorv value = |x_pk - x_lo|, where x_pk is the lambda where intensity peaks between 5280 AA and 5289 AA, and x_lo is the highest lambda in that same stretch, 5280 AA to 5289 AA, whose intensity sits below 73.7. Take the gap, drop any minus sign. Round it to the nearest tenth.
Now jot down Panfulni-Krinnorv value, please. 1.2 AA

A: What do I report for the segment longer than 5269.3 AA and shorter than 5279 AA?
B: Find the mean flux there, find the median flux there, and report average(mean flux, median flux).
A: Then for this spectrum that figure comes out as 80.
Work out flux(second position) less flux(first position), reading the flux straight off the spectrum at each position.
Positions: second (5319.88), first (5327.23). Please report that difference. 12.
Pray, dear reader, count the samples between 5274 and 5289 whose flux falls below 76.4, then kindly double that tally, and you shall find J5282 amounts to 14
